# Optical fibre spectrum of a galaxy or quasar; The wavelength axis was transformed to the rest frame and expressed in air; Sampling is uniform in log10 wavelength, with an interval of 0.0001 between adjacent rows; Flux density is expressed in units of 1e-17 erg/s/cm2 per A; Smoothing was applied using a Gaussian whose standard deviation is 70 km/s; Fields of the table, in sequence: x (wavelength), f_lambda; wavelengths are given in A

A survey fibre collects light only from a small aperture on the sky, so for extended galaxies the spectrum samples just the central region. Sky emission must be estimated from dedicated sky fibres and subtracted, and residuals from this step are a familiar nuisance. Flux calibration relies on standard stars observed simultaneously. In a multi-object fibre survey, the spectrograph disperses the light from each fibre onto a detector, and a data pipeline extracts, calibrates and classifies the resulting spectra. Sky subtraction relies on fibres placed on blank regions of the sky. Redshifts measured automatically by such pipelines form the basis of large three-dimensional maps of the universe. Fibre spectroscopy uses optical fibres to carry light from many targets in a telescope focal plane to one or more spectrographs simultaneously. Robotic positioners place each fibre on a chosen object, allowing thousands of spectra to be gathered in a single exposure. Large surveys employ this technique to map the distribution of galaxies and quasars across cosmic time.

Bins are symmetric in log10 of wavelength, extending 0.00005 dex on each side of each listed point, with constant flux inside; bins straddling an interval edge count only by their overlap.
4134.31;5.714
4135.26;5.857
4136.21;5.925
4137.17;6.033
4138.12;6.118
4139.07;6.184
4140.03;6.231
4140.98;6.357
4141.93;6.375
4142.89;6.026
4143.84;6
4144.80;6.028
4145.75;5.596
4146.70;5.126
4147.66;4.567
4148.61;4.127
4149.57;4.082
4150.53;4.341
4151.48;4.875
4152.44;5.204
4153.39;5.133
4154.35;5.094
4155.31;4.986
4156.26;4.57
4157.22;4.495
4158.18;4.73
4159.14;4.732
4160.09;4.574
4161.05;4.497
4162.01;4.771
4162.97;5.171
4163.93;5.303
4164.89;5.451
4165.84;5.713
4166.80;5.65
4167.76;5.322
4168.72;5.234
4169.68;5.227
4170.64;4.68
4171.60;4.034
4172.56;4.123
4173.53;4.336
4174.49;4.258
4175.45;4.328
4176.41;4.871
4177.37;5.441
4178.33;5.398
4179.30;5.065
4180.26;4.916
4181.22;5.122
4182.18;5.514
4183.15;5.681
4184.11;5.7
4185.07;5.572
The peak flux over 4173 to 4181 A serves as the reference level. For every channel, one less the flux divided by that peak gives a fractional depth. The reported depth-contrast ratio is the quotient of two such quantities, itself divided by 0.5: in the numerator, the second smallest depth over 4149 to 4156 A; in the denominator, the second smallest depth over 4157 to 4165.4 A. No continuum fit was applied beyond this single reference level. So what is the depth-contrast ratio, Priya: 4.5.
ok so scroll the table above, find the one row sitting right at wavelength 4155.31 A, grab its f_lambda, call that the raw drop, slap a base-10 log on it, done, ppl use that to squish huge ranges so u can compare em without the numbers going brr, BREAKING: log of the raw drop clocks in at 0.698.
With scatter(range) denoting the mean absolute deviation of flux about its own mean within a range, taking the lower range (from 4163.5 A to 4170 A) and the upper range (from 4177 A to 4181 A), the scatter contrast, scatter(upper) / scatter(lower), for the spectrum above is 1.3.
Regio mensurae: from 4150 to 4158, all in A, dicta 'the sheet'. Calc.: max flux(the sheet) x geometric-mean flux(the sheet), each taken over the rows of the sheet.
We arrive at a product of 25.1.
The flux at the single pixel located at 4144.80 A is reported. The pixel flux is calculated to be 6.028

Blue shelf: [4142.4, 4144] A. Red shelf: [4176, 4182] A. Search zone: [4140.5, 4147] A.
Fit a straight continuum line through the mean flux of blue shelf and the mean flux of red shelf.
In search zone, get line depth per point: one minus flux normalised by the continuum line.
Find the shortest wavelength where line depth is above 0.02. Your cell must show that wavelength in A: 4145.75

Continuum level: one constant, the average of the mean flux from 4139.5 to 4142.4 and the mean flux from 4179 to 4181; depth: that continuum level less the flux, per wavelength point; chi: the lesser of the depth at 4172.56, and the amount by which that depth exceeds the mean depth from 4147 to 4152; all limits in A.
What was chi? 0.3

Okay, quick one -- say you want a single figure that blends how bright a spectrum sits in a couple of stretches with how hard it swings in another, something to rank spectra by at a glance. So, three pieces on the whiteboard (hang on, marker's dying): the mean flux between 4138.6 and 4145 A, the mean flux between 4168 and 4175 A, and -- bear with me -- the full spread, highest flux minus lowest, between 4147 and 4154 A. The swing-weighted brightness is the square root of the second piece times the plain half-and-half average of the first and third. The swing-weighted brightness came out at 4.1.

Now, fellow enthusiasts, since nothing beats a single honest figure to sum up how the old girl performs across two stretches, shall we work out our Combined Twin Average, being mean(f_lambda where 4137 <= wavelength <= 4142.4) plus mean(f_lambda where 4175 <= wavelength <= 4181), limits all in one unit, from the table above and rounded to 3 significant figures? 11.2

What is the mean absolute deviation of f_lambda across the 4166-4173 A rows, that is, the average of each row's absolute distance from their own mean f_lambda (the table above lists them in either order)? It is 0.53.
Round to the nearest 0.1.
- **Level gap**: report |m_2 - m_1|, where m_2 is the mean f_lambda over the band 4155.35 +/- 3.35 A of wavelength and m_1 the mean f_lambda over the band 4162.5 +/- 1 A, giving 0.1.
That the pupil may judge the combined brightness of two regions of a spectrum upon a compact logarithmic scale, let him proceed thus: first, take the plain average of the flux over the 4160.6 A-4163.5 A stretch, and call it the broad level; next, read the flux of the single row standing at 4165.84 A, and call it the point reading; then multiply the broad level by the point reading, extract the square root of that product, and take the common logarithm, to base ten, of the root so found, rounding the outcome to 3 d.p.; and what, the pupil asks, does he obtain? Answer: 0.720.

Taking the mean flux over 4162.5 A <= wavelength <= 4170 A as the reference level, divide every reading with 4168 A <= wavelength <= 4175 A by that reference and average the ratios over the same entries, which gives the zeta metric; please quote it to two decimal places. 0.85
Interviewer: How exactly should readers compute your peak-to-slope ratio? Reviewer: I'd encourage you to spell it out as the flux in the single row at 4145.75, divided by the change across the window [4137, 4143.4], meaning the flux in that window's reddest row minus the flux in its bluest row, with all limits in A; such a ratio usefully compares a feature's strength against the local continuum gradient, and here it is -799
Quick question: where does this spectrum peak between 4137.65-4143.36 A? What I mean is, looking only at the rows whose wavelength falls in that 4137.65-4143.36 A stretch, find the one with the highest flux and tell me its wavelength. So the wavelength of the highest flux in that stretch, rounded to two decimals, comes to 4141.93 A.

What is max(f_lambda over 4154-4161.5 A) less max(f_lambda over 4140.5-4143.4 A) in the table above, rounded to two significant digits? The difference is -1.3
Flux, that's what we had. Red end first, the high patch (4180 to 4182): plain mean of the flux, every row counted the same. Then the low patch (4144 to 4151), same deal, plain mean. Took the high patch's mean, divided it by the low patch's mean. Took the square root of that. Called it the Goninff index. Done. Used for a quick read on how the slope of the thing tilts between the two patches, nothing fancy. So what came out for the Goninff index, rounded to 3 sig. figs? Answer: 1.02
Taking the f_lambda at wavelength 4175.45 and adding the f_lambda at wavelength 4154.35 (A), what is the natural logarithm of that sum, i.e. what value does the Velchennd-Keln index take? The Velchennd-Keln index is 2.24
